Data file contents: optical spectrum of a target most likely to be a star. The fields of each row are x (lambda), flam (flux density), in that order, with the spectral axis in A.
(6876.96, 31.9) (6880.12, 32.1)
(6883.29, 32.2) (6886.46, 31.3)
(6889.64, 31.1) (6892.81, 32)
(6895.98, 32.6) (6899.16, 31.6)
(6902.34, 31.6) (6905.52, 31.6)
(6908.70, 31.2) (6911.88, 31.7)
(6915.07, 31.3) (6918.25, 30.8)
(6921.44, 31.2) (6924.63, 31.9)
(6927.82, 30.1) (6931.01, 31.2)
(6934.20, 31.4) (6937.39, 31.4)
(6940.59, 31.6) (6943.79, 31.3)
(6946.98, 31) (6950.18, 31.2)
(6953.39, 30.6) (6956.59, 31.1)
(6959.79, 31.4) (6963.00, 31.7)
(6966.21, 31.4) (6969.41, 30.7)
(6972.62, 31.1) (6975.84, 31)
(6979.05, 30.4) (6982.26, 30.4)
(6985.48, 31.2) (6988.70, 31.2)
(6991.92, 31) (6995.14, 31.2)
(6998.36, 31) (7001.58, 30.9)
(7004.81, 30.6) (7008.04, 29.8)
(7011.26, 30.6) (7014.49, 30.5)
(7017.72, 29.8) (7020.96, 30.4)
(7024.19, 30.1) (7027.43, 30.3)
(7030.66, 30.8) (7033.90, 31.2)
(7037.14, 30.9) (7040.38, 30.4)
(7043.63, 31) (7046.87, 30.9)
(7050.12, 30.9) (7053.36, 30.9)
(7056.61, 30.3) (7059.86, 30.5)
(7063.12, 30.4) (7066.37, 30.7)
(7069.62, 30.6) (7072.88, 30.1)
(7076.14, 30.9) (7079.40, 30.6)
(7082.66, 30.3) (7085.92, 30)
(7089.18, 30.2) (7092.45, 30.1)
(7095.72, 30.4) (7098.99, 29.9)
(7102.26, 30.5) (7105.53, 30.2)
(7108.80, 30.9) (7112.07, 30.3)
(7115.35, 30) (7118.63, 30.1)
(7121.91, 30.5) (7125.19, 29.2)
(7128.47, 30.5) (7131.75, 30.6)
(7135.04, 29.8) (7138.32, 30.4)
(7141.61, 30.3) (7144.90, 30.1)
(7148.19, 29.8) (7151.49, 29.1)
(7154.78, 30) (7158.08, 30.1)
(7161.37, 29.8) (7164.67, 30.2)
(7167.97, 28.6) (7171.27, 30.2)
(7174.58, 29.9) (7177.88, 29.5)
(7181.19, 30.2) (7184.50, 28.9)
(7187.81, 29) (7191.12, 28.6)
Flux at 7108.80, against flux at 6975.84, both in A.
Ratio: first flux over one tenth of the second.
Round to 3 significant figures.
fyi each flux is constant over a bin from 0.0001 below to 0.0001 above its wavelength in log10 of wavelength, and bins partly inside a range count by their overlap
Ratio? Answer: 9.97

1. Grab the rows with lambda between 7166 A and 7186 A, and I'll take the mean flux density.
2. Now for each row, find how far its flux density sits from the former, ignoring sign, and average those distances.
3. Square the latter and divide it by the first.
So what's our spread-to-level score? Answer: 0.010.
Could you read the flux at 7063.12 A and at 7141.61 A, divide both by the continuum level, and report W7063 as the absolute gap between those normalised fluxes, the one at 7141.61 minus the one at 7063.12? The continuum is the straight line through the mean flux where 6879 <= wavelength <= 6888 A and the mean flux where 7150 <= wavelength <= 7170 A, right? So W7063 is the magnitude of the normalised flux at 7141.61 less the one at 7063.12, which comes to 0.018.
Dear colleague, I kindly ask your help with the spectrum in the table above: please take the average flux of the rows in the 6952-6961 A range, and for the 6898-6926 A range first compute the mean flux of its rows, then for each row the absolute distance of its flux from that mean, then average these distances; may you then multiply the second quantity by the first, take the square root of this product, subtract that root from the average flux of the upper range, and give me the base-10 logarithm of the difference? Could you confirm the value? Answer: 1.45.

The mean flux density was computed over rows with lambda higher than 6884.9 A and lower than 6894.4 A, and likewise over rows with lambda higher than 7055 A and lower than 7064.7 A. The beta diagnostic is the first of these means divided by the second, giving 1.04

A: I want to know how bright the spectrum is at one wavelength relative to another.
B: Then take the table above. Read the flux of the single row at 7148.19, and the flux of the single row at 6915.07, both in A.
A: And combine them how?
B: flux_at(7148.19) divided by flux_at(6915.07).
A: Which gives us 0.952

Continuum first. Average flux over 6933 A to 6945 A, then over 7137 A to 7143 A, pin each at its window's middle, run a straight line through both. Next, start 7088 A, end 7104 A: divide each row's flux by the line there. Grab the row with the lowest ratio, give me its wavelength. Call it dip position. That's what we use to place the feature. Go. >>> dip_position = 7098.99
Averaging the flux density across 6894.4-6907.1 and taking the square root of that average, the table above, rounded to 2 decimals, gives 5.64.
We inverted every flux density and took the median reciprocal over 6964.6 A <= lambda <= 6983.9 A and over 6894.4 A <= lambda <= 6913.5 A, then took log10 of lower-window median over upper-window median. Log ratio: -0.010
